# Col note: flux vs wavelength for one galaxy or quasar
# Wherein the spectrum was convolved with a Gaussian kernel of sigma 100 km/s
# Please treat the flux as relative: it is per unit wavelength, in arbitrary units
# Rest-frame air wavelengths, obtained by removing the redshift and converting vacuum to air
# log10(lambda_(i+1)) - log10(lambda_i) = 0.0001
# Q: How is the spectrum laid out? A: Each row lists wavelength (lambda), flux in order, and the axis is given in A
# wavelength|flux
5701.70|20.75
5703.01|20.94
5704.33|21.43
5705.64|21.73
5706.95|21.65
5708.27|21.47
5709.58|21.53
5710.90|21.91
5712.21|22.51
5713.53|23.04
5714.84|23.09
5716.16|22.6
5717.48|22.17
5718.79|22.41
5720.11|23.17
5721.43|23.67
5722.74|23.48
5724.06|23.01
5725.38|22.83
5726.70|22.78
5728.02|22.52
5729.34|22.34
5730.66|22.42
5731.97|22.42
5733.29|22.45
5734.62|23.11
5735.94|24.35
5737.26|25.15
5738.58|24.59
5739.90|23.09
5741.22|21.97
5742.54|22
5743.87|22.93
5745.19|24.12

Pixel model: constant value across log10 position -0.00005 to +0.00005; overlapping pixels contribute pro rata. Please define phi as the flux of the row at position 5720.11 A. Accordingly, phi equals 23.17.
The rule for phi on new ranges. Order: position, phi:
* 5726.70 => 22.78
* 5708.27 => 21.47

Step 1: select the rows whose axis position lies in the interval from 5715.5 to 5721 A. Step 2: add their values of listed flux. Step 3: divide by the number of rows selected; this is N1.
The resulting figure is 22.6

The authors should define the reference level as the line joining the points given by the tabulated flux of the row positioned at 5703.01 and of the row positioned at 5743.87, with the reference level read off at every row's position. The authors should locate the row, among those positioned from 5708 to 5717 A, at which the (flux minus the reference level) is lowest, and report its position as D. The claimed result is 5709.58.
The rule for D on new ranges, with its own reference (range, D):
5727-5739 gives 5733.29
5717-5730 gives 5729.34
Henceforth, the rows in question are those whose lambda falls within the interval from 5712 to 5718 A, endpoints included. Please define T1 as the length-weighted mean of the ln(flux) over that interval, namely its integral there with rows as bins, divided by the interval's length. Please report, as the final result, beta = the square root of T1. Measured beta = 1.766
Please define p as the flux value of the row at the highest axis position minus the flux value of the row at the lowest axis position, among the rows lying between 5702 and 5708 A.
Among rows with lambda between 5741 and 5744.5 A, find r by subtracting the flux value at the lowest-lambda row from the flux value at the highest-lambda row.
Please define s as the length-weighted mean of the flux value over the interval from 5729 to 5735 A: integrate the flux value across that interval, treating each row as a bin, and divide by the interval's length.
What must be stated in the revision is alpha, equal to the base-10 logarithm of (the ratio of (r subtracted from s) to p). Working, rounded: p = 0.71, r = 1.0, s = 22.5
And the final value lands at 1.48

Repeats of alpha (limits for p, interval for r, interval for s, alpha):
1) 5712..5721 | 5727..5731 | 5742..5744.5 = 1.53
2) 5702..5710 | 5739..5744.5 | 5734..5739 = 1.62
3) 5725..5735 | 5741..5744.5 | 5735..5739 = 1.93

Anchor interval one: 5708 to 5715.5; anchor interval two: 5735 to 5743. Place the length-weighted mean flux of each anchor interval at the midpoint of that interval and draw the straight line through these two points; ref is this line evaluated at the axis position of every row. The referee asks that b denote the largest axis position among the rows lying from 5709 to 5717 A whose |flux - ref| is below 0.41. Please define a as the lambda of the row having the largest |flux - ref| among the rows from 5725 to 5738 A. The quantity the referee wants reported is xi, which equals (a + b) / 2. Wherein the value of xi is 5726.7 A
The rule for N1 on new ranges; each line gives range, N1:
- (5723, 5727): 22.9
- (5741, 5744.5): 22.3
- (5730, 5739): 23.5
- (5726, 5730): 22.5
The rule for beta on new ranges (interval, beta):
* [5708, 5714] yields 1.759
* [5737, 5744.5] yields 1.773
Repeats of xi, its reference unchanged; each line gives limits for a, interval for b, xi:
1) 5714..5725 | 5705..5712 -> 5716.2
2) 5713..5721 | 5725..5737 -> 5724.1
